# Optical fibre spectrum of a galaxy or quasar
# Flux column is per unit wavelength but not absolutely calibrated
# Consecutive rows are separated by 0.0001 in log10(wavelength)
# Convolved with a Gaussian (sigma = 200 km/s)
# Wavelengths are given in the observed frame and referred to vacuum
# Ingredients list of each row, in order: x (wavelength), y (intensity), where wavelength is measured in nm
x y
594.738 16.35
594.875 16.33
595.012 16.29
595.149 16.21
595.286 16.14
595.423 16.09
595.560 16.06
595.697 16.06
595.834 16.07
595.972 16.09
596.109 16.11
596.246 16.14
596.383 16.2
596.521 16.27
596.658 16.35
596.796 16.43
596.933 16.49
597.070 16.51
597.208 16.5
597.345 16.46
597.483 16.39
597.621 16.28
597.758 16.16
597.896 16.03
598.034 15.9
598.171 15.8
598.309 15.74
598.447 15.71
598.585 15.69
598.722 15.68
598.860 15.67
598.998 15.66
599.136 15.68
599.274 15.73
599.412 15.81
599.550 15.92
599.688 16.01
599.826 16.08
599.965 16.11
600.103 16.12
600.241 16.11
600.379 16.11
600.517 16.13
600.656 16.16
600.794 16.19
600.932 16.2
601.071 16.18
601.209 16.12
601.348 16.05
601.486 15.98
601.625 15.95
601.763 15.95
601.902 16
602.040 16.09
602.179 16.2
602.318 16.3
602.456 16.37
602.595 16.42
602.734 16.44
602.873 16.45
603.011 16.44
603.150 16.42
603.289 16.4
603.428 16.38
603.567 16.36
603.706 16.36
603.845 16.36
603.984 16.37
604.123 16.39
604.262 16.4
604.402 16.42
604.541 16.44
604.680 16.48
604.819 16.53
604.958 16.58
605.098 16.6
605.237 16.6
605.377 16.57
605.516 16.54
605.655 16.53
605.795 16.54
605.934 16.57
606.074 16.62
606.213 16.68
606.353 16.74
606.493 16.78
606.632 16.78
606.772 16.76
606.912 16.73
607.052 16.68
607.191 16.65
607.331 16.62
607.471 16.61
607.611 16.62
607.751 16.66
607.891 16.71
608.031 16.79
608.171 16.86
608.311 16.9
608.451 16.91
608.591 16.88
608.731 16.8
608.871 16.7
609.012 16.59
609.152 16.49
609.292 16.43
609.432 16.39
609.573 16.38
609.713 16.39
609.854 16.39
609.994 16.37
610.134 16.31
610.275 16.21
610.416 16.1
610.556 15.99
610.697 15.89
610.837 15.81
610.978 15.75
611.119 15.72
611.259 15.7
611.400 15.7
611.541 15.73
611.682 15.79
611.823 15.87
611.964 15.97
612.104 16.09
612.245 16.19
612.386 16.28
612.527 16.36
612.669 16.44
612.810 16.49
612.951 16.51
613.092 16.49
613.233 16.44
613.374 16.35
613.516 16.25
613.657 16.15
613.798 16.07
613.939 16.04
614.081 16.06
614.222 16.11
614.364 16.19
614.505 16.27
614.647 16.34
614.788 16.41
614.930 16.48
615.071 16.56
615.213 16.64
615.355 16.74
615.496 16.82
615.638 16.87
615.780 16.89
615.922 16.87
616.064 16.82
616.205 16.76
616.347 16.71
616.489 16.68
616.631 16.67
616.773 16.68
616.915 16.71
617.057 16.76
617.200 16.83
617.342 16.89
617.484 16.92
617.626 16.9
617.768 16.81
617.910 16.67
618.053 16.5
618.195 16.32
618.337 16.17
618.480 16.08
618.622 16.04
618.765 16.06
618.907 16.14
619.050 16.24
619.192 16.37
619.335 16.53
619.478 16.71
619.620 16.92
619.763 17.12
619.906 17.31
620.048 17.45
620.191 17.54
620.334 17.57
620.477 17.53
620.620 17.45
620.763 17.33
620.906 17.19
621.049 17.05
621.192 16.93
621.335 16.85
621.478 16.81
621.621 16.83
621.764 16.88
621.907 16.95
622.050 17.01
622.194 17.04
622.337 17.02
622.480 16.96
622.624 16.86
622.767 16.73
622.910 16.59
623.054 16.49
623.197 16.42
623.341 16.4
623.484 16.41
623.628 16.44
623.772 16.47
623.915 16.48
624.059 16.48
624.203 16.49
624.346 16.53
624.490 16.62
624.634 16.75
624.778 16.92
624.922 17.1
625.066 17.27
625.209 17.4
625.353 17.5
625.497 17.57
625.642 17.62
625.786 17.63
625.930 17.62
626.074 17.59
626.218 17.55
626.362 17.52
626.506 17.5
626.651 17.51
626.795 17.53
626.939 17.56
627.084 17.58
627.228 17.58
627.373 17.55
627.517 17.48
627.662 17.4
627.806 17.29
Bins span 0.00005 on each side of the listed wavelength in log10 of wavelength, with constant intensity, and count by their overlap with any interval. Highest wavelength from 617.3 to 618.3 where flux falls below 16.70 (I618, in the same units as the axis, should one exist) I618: 618.195 nm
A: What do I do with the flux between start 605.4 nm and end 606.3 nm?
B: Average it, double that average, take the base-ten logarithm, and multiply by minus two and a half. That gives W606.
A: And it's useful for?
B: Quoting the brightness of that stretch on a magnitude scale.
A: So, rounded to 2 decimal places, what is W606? -3.80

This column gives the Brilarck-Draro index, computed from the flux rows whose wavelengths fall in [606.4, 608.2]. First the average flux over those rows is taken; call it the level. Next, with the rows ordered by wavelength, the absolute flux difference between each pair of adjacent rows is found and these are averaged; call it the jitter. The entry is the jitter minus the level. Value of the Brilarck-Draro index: -16.7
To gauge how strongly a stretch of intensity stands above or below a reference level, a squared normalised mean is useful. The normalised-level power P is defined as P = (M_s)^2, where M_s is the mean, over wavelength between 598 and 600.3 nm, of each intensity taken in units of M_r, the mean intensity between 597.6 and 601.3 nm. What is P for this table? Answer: 0.986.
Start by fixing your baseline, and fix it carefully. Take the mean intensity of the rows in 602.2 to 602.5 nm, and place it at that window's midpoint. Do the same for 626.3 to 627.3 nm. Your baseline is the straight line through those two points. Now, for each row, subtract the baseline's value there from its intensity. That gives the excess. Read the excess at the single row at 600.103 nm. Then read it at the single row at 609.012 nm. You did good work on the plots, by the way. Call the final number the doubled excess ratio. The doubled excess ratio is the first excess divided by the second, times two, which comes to 2.8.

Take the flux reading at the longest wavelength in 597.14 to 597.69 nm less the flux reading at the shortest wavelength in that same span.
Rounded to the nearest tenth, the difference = -0.2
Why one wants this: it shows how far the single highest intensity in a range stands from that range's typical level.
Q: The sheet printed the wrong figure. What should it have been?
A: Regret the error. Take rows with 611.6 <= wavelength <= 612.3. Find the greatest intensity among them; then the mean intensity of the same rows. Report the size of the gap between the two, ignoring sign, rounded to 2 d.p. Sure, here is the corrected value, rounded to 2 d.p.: 0.21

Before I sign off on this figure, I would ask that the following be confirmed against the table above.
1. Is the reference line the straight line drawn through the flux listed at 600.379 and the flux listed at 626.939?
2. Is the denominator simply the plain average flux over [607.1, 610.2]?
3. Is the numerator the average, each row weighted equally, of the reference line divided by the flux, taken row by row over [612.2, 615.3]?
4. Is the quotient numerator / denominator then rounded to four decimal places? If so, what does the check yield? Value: 0.0621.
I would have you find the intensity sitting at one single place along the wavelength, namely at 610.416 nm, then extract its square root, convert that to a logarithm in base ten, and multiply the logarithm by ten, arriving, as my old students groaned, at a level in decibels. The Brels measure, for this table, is 6.03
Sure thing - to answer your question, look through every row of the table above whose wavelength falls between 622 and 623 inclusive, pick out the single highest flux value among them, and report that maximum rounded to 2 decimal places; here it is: 17.04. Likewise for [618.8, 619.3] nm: 16.37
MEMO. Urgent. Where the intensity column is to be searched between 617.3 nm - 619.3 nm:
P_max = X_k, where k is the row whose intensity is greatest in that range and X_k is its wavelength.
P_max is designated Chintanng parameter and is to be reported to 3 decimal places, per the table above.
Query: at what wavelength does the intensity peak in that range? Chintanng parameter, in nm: 617.484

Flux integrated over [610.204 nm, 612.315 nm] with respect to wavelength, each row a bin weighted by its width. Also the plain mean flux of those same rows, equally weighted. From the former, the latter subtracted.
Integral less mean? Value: 17.7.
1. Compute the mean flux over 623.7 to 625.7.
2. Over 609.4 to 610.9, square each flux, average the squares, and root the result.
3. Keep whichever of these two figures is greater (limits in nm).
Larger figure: 16.9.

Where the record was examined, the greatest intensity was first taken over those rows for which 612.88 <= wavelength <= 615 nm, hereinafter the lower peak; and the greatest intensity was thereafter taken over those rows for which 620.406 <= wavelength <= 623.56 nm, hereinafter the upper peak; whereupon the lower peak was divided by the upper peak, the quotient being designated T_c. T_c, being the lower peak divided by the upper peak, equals 0.942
